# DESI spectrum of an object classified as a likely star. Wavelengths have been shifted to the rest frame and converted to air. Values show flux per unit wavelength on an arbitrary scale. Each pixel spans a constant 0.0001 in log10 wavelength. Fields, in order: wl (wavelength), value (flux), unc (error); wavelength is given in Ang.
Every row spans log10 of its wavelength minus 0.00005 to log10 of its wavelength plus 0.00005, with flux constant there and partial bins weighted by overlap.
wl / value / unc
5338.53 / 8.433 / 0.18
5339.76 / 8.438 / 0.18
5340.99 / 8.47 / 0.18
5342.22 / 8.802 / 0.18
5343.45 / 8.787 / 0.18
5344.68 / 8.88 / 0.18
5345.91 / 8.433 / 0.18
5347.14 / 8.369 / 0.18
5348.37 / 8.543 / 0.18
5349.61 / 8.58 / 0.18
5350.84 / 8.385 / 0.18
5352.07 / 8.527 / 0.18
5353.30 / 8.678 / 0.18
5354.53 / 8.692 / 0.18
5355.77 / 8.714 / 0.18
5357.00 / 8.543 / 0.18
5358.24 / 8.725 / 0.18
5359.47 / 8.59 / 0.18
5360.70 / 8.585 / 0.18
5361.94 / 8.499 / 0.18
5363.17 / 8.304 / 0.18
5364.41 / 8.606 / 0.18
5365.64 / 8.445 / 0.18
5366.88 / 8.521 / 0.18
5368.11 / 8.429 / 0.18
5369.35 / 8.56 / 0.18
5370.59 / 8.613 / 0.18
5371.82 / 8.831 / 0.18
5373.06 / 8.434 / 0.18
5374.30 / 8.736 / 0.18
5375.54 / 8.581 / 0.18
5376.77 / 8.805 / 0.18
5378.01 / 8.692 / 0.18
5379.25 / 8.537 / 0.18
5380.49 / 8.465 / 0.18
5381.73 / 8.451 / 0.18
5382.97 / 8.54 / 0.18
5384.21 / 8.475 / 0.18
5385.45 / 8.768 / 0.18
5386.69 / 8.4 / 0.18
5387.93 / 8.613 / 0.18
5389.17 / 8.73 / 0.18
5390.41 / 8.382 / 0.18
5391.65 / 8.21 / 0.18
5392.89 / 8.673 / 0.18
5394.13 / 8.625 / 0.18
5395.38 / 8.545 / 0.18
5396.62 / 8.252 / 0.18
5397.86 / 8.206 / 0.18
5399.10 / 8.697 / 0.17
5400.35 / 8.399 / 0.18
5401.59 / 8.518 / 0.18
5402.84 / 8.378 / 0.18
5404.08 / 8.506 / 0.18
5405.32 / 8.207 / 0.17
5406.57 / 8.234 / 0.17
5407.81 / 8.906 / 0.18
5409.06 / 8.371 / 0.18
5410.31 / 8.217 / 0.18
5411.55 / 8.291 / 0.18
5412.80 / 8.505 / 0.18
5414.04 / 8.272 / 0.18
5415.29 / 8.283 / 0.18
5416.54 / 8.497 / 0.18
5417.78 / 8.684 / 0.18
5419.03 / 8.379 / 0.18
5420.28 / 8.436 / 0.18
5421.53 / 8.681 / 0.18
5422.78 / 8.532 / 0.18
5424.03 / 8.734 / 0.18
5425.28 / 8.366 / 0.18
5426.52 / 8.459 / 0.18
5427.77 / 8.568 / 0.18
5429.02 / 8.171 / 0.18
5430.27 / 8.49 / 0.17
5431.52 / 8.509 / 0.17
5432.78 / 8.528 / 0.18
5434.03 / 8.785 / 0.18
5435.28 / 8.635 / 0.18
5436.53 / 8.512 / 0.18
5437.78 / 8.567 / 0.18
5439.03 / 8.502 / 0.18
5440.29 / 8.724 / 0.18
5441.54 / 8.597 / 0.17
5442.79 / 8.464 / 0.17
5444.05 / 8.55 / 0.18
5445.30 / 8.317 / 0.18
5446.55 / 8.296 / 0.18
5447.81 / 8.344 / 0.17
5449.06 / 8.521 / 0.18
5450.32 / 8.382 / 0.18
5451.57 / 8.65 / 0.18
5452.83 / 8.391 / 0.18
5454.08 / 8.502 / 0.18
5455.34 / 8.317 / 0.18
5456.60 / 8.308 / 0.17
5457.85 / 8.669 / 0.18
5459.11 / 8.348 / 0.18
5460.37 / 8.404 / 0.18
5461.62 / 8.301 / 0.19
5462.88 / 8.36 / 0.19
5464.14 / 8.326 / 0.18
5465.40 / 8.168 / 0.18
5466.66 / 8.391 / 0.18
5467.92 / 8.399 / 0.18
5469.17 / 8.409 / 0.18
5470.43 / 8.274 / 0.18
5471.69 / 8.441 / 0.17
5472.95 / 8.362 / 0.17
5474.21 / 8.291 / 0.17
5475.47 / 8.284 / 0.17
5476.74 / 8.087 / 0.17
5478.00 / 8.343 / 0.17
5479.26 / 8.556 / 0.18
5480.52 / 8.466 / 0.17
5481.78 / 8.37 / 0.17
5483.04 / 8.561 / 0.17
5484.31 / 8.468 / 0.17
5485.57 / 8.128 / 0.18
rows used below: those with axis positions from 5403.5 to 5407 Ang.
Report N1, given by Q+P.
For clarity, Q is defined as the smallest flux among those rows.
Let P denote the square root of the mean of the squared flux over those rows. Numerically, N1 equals 16.5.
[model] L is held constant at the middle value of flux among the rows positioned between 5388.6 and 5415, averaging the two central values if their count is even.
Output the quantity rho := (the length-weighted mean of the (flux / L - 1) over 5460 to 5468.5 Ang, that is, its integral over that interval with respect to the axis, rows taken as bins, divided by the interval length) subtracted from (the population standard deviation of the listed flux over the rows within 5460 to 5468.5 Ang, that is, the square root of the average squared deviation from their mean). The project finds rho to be 0.08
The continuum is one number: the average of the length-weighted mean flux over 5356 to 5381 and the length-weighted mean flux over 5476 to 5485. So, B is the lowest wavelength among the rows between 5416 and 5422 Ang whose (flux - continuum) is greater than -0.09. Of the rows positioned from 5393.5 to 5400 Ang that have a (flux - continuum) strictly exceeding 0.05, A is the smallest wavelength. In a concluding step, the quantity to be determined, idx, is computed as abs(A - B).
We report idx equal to 22.4 Ang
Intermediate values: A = 5394.13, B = 5416.54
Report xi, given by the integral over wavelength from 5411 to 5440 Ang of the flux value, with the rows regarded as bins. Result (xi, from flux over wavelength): 246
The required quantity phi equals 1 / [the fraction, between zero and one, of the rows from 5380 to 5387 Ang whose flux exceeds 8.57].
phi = 6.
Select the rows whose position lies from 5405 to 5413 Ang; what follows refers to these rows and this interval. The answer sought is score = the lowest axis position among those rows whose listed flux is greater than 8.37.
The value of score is 5407.81 Ang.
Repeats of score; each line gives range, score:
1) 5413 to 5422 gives 5416.54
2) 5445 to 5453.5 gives 5449.06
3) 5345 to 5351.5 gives 5345.91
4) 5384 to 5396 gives 5384.21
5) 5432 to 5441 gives 5432.78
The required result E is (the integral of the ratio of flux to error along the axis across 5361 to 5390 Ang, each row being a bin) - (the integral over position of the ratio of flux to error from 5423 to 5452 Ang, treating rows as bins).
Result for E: -8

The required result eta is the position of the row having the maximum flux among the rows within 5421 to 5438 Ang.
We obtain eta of 5434.03 Ang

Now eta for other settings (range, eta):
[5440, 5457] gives 5440.29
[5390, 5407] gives 5399.10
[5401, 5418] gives 5407.81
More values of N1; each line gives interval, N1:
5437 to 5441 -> 17.1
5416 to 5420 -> 16.9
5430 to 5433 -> 17.0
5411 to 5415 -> 16.6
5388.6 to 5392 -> 16.7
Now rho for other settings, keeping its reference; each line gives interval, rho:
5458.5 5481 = 0.11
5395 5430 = 0.18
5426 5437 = 0.14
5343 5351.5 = 0.16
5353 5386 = 0.10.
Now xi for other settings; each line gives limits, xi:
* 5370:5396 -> 223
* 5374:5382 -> 69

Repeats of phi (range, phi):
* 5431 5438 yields 3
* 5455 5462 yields 6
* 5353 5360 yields 1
